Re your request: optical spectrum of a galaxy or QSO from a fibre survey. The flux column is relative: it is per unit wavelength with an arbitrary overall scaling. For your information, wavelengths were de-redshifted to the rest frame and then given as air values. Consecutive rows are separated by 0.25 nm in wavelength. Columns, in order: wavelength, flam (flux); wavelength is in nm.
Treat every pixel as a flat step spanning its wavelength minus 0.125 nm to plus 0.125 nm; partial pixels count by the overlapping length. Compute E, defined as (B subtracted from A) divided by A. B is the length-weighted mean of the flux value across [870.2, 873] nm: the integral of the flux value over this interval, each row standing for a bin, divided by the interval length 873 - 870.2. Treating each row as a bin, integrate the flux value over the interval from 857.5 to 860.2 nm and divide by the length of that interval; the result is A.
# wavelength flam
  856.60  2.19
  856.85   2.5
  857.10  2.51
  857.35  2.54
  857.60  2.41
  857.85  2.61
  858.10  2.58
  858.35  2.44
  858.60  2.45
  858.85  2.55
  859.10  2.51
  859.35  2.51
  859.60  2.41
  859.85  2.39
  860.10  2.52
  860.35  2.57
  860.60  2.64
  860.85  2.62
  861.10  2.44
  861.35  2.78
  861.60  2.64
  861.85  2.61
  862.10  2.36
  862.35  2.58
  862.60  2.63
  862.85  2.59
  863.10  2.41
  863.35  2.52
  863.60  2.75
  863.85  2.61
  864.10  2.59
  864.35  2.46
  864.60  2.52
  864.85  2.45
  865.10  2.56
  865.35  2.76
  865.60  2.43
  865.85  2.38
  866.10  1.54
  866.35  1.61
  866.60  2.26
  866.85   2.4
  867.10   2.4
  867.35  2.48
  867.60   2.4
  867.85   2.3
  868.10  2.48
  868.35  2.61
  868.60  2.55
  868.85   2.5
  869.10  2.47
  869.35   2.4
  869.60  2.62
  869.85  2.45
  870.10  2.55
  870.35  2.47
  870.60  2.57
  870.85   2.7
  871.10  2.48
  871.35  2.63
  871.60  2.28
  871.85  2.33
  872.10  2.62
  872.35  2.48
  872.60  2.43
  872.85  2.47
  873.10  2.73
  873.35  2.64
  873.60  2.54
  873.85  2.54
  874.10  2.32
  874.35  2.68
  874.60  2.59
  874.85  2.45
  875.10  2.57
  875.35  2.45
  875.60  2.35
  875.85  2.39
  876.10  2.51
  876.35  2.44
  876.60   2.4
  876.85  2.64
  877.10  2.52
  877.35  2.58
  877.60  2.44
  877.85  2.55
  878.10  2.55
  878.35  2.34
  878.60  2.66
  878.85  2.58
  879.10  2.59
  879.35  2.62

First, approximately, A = 2.49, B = 2.50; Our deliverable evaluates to -0.004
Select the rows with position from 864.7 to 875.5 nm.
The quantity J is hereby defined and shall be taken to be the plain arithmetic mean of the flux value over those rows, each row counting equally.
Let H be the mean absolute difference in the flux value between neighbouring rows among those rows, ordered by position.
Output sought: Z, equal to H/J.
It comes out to 0.0656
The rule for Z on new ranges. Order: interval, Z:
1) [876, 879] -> 0.0502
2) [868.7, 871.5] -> 0.0502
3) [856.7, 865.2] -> 0.0404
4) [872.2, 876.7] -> 0.0461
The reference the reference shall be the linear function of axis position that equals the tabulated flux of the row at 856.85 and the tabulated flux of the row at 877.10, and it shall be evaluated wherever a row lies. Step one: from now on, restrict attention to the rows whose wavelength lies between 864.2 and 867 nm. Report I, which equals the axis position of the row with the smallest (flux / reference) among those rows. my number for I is 866.10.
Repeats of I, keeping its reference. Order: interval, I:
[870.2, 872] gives 871.60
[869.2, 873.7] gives 871.60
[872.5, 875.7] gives 874.10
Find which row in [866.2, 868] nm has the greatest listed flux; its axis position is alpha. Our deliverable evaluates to 867.35 nm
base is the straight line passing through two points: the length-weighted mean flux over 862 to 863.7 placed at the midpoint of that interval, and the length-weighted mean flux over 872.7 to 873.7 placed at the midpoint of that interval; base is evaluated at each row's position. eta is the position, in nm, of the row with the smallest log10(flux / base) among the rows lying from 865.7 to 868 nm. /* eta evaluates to 866.10 nm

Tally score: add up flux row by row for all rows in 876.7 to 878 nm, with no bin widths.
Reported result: 12.7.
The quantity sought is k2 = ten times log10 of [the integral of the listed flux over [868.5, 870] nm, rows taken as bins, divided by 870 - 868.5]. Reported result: 3.98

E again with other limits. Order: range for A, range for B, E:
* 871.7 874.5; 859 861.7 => -0.009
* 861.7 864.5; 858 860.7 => 0.020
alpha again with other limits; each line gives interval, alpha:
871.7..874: 873.10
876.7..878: 876.85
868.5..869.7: 869.60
